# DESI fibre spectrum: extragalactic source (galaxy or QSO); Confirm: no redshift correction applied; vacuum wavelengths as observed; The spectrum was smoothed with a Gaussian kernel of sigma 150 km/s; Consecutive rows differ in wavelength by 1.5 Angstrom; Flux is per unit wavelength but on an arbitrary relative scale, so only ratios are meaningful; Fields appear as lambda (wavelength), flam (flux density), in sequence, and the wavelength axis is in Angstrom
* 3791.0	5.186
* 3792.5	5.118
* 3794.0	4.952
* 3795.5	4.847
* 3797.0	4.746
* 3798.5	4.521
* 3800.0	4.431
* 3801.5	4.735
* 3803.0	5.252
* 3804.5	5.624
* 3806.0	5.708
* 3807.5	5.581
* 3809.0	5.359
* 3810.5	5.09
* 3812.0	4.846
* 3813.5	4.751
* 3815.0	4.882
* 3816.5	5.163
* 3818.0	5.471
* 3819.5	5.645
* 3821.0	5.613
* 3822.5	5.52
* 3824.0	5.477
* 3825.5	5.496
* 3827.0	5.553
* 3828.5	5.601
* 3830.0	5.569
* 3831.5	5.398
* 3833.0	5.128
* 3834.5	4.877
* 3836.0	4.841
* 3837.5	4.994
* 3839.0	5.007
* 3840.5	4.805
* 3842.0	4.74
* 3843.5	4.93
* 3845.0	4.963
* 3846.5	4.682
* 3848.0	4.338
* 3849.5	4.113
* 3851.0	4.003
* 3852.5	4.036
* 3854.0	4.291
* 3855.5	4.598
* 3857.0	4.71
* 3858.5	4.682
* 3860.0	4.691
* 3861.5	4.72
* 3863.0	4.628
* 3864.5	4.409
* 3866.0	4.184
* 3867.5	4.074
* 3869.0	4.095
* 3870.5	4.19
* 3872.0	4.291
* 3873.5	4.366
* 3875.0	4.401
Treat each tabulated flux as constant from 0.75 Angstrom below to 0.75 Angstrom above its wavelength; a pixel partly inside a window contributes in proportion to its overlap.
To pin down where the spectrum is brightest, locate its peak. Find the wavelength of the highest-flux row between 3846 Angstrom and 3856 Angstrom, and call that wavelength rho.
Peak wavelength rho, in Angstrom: 3846.5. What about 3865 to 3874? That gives 3873.5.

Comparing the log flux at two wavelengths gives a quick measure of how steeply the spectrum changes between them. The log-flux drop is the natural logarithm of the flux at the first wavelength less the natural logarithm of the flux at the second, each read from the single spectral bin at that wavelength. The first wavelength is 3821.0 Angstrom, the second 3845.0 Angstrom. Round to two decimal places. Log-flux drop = 0.12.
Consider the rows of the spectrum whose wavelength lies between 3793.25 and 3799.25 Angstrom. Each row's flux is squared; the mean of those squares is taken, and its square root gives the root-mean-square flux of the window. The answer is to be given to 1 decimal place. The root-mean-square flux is 4.8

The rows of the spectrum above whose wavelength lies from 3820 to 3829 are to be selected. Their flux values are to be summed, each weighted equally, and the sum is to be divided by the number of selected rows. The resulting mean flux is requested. 5.54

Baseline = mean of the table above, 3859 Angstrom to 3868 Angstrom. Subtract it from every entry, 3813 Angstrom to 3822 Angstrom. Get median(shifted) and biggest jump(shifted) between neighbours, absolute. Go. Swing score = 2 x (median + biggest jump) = 2.3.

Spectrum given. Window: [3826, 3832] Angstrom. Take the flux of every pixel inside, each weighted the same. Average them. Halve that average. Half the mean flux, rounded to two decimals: 2.77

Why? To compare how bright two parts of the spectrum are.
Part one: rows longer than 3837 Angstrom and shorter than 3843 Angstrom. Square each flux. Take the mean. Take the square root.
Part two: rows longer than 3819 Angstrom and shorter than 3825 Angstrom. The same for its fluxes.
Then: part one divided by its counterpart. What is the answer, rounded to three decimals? 0.878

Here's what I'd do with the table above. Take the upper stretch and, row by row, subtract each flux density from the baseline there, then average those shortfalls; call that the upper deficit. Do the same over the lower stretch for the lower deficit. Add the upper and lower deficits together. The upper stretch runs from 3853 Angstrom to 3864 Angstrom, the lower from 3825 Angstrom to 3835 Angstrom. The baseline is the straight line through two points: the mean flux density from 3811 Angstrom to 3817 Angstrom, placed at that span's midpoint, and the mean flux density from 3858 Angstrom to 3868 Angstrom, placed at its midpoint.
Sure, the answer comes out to -0.7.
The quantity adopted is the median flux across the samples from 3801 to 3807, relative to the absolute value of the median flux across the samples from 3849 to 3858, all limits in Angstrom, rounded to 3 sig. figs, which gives 1.29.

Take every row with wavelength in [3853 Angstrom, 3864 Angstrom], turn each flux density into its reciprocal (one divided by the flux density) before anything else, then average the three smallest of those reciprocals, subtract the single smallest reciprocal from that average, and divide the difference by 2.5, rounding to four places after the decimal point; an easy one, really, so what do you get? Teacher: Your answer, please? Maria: 0.0002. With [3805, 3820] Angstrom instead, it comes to 0.0008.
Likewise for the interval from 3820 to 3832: 0.0002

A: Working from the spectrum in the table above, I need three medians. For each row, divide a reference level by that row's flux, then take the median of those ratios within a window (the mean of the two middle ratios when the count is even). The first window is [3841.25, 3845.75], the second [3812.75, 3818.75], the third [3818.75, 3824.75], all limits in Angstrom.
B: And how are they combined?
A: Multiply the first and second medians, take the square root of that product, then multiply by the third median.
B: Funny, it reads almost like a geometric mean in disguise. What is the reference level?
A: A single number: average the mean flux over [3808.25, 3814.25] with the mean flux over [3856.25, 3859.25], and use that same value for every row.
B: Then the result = 0.85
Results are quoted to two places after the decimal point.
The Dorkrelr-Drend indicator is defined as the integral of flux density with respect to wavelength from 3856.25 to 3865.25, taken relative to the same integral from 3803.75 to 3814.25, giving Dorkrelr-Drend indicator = 0.75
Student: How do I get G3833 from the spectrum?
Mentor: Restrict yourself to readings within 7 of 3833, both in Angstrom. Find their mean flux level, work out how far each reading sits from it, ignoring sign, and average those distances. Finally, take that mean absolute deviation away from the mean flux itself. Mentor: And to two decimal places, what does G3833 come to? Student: 4.94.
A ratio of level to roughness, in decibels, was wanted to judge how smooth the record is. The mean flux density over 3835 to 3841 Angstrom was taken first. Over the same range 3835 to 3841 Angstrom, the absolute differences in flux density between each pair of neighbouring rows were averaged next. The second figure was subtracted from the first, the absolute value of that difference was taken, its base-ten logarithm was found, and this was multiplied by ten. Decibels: 6.8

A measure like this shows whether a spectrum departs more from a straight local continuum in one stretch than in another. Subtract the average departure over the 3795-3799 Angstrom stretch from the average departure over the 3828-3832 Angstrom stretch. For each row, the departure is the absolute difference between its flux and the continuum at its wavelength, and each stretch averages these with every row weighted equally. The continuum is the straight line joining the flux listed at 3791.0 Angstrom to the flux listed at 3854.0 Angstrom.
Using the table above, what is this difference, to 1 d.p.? 0.5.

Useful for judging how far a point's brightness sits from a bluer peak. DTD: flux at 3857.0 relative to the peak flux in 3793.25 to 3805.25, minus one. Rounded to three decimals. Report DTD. -0.163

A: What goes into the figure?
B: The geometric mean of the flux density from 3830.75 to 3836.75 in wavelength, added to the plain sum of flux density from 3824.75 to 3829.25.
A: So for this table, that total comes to 22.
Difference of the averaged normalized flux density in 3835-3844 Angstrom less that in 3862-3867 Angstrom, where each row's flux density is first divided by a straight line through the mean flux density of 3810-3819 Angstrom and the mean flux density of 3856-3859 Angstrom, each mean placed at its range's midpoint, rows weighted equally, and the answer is 0.06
